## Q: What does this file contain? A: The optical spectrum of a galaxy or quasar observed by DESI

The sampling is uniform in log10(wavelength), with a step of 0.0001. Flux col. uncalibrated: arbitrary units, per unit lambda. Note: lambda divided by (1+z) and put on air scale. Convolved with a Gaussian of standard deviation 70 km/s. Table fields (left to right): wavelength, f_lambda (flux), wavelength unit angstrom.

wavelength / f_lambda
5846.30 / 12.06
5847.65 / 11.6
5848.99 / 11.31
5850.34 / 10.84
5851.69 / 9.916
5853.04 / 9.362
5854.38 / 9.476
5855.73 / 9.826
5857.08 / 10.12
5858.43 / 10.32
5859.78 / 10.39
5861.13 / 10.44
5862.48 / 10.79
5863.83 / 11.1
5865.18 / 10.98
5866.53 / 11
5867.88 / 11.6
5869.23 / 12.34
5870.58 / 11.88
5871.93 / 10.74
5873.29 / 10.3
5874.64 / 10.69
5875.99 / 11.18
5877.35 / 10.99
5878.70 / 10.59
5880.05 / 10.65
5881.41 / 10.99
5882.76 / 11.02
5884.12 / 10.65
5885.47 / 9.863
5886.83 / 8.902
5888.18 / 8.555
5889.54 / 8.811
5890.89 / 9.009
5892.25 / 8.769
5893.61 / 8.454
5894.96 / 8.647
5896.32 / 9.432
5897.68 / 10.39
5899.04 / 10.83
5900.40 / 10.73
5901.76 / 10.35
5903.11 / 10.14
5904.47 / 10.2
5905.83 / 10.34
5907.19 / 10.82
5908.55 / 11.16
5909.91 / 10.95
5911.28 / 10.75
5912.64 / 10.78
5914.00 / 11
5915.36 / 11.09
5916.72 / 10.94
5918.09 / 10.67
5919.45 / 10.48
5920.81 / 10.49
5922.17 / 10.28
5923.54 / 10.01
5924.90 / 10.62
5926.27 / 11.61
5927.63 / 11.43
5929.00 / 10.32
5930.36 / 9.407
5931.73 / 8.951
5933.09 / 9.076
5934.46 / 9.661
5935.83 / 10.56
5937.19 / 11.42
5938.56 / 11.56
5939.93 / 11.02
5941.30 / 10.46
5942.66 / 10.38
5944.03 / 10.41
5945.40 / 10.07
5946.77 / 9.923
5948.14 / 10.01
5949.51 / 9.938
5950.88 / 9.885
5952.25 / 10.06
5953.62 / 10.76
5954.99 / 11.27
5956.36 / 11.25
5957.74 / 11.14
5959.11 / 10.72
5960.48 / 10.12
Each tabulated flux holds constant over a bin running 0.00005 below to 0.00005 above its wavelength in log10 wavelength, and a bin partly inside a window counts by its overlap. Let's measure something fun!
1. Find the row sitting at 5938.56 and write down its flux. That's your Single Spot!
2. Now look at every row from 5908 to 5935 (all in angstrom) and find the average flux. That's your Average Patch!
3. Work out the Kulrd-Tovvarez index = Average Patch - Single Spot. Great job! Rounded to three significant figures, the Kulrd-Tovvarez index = -1.08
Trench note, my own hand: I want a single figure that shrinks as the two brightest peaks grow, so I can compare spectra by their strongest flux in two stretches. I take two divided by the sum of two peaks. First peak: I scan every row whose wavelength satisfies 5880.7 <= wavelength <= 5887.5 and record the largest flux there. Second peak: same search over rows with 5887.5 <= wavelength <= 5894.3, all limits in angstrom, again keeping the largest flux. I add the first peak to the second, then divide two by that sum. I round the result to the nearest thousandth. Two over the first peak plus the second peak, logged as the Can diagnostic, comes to 0.100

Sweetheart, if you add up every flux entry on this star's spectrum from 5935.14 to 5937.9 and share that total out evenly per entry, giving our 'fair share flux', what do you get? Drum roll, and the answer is 11.0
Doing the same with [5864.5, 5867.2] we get 11.0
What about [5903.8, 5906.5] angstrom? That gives 10.3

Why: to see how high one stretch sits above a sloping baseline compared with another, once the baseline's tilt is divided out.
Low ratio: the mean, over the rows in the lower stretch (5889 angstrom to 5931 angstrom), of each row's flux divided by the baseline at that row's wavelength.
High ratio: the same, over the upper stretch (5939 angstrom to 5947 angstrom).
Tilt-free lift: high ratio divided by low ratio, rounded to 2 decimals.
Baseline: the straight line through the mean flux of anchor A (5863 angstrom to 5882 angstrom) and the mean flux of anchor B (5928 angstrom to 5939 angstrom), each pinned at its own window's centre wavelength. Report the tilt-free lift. 1.06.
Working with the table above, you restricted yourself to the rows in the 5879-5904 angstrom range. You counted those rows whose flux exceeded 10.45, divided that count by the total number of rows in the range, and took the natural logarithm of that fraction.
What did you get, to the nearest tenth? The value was -1.1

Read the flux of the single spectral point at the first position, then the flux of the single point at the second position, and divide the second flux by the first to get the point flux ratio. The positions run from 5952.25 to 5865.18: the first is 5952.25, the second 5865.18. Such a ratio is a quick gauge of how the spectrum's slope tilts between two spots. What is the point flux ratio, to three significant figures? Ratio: 1.09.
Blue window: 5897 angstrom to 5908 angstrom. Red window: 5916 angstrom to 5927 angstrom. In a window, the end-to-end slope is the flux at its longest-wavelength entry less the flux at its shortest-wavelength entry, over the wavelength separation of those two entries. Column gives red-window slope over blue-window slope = 1.6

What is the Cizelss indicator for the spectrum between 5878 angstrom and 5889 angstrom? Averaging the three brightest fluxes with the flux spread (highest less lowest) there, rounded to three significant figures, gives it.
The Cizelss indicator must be 6.68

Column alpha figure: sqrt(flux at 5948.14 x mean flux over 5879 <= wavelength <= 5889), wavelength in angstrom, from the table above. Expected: 10.0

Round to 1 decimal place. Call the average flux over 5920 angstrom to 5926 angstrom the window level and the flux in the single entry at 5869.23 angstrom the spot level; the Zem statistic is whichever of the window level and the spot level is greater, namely 12.3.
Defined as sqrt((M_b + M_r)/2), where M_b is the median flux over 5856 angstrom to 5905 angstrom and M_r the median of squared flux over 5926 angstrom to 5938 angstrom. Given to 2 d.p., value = 7.65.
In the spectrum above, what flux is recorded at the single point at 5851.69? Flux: 9.916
